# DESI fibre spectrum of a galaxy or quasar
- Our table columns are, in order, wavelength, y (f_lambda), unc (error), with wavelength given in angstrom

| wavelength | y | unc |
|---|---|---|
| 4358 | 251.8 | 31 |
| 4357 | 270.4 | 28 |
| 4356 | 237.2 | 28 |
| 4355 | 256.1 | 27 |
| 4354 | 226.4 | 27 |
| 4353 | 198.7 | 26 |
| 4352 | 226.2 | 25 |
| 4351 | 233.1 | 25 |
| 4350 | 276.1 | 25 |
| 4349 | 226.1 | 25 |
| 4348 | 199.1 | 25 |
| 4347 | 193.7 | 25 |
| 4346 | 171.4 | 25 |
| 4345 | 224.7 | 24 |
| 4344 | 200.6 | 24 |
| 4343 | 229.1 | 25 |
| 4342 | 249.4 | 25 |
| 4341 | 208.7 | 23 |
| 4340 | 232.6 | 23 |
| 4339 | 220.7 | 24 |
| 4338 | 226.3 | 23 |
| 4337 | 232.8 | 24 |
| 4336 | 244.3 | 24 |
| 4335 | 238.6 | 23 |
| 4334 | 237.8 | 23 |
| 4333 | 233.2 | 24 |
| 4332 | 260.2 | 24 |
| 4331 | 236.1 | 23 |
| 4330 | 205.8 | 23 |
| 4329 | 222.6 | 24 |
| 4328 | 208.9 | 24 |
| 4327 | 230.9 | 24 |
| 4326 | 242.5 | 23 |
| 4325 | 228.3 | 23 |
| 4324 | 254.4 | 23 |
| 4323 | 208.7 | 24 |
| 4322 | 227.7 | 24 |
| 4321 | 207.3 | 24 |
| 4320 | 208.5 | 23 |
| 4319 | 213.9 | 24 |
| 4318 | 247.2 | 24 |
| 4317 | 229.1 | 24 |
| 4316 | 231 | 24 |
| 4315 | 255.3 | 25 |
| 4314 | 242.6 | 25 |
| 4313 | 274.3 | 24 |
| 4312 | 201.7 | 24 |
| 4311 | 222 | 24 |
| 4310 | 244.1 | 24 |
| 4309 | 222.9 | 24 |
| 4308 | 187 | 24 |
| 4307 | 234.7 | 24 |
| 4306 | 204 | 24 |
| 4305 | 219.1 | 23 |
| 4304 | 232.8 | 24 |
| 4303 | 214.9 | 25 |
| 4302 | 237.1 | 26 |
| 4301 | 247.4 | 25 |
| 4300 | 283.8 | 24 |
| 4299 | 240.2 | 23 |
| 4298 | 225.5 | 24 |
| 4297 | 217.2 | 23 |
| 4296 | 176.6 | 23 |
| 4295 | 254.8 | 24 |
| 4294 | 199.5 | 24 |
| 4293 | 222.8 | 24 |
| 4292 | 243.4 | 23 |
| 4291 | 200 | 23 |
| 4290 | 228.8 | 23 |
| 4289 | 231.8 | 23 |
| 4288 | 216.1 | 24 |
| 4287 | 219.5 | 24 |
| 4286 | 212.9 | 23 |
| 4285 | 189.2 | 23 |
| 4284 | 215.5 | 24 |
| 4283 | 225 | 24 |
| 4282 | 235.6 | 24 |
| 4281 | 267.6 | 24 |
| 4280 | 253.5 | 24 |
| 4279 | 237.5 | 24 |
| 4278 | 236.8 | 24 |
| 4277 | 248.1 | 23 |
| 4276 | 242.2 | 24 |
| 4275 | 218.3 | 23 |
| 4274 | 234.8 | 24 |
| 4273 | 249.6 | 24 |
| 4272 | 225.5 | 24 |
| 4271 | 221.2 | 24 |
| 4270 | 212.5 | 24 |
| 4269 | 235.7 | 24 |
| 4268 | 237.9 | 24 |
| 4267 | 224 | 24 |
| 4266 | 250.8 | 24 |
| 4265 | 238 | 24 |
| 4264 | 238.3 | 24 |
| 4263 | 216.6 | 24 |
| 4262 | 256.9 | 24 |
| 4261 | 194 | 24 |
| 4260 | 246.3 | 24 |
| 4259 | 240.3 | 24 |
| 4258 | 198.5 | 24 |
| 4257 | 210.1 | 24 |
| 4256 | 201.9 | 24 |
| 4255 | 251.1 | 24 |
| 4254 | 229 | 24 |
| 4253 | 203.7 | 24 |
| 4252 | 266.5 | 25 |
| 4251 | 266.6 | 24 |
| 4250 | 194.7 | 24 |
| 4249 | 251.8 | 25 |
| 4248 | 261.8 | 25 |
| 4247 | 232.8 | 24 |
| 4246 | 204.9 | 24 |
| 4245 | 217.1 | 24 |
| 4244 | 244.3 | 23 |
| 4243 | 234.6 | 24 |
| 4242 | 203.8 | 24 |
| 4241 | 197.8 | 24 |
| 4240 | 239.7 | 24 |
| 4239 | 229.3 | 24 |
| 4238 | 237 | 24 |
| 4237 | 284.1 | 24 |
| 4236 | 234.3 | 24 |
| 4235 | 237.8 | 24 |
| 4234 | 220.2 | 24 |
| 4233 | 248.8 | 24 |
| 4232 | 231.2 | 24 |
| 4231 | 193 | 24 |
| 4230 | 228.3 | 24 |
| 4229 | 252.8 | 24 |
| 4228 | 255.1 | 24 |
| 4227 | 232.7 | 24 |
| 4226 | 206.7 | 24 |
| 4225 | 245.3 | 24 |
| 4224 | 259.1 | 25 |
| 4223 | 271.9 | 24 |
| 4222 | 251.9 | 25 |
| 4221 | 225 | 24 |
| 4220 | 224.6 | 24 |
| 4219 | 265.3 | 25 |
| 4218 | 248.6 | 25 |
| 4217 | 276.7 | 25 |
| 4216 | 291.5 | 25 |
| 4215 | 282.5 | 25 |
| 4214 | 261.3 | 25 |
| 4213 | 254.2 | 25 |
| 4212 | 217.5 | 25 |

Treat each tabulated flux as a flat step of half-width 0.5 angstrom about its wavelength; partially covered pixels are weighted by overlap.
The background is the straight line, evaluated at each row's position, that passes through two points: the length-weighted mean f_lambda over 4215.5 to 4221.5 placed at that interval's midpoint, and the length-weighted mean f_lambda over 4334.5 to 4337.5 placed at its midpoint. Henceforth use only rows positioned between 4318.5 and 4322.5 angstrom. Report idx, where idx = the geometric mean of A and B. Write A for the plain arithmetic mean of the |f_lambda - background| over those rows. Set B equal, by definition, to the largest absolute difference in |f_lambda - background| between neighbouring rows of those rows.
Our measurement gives 23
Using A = 26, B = 21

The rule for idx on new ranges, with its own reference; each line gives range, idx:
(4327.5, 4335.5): 21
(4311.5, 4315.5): 26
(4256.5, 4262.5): 38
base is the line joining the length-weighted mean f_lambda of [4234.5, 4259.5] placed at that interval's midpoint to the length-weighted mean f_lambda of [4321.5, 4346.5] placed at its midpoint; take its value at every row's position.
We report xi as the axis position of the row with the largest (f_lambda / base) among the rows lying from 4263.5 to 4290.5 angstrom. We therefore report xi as 4281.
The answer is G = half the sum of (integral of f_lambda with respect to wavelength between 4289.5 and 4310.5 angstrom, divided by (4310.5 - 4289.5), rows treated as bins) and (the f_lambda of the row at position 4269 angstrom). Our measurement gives 231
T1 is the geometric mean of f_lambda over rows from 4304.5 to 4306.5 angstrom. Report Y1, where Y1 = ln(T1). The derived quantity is 5.35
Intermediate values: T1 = 211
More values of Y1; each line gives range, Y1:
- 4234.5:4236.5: 5.46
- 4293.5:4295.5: 5.42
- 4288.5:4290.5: 5.44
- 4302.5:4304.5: 5.41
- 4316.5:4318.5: 5.47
